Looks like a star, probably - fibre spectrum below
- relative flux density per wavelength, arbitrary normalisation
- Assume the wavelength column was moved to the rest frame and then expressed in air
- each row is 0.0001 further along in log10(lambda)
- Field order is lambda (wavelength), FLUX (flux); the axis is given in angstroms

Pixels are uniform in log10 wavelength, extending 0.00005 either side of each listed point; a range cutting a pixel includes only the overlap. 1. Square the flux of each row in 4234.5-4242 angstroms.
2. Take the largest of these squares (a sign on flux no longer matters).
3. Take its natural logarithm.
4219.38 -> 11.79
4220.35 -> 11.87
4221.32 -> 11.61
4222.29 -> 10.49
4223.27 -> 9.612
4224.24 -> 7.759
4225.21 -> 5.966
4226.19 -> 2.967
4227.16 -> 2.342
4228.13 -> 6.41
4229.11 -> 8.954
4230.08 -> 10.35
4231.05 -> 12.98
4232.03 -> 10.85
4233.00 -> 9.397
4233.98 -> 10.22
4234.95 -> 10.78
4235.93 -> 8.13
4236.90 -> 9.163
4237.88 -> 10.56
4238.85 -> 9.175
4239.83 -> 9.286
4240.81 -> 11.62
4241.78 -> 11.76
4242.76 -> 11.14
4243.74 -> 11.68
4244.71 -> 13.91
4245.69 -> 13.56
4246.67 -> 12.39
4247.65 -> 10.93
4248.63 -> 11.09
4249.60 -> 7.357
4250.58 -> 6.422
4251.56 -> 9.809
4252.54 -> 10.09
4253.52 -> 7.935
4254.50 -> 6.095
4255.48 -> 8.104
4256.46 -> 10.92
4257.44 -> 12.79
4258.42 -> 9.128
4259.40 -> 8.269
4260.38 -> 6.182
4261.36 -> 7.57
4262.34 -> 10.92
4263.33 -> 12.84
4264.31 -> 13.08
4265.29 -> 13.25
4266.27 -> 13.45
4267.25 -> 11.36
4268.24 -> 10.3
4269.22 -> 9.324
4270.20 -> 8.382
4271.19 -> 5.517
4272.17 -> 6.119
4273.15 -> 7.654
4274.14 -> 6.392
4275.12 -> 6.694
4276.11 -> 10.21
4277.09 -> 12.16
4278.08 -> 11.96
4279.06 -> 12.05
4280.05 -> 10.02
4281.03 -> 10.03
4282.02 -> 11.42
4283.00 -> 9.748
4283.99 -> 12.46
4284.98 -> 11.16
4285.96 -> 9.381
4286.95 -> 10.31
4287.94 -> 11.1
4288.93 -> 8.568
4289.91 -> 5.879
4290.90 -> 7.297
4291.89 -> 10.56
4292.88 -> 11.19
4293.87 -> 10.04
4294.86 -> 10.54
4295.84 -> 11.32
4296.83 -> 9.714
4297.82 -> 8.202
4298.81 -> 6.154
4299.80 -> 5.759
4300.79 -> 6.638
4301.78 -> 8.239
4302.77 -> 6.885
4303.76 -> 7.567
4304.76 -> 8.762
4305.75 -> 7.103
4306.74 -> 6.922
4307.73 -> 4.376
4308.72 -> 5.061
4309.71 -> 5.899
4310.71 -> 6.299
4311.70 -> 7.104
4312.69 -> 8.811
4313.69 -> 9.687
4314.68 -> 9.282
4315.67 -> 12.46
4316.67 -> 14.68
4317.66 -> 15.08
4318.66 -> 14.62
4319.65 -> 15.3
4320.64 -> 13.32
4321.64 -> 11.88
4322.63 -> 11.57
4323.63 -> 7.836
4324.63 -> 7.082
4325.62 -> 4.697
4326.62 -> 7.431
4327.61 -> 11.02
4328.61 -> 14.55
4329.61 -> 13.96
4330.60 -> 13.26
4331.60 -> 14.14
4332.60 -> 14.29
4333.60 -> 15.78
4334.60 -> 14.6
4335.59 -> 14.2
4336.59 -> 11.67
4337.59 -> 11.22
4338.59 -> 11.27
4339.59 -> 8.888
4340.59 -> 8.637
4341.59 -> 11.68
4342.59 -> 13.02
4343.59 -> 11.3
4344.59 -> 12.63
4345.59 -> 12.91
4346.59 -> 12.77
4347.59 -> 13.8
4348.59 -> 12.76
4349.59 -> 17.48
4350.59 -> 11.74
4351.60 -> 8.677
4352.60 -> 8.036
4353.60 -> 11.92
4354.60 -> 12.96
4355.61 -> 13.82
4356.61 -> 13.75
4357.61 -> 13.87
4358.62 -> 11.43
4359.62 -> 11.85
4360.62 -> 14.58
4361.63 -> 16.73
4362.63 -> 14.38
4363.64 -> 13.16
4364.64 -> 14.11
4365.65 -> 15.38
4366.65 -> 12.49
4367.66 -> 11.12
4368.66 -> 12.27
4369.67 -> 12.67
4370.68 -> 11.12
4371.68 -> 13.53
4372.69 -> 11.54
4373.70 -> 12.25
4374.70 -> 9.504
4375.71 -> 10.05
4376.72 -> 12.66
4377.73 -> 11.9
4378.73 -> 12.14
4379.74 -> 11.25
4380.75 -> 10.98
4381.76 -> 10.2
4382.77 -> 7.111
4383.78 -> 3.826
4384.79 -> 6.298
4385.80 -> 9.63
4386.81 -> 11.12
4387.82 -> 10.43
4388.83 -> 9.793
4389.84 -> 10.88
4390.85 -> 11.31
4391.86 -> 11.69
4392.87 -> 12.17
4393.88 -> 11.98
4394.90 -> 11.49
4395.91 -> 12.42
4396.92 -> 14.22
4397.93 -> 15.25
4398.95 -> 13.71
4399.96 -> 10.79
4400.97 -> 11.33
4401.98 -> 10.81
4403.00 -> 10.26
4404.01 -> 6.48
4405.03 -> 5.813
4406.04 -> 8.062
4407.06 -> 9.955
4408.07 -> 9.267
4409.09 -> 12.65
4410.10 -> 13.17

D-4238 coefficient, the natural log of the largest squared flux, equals 4.93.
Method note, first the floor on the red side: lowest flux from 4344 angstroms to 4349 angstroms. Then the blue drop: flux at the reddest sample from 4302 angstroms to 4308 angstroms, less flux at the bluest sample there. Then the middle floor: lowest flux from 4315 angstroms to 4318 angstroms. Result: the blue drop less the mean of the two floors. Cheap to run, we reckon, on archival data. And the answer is -15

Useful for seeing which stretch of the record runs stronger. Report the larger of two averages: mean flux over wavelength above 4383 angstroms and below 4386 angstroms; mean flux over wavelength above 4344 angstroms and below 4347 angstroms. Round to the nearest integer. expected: 13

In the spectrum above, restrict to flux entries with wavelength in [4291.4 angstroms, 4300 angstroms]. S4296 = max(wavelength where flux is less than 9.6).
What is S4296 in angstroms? 4299.80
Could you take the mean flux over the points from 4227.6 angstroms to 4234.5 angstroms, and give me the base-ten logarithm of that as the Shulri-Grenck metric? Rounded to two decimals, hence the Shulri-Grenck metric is 0.99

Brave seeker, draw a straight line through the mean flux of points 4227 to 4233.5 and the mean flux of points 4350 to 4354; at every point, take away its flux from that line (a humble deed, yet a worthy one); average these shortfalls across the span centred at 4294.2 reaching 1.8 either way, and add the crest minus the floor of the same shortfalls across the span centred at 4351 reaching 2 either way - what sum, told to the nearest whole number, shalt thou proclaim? 8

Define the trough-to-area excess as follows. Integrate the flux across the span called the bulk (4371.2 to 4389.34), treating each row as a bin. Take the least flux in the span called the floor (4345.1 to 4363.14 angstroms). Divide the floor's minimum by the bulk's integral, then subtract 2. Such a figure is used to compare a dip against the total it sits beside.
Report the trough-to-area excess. -1.957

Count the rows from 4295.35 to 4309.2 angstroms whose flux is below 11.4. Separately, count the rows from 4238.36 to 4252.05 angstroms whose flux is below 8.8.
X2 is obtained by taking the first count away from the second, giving -12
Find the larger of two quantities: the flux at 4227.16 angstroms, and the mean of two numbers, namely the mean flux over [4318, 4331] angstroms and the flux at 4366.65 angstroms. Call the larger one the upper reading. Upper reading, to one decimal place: 11.9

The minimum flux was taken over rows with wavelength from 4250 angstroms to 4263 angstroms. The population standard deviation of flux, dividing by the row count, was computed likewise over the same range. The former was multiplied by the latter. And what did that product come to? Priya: 12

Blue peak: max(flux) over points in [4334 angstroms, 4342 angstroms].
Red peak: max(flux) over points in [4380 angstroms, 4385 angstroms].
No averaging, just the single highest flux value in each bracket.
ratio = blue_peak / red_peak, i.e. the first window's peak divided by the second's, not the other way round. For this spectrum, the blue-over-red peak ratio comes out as 1.3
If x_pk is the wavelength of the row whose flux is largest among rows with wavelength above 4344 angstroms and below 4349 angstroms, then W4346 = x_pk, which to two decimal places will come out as 4347.59 angstroms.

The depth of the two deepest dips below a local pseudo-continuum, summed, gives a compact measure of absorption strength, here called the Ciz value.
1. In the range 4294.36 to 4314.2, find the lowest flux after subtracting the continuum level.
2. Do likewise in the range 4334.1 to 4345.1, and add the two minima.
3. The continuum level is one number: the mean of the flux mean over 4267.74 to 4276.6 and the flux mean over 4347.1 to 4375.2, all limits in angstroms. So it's -7.6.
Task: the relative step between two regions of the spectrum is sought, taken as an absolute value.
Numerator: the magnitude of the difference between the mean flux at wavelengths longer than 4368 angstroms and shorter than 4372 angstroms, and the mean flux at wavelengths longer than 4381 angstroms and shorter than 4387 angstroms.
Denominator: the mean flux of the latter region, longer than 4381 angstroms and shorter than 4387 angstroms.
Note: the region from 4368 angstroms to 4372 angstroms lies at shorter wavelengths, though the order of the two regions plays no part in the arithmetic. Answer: 0.54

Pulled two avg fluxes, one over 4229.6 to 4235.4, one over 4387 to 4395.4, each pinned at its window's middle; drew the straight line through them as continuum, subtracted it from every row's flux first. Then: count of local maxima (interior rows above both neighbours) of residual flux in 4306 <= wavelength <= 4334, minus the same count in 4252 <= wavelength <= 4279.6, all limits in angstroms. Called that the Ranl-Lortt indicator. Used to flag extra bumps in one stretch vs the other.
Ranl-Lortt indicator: 0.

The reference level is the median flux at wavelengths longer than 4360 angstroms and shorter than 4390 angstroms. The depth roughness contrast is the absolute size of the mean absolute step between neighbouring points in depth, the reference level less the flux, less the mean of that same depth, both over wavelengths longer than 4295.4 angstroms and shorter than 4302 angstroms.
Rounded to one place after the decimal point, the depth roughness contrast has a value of 2.1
